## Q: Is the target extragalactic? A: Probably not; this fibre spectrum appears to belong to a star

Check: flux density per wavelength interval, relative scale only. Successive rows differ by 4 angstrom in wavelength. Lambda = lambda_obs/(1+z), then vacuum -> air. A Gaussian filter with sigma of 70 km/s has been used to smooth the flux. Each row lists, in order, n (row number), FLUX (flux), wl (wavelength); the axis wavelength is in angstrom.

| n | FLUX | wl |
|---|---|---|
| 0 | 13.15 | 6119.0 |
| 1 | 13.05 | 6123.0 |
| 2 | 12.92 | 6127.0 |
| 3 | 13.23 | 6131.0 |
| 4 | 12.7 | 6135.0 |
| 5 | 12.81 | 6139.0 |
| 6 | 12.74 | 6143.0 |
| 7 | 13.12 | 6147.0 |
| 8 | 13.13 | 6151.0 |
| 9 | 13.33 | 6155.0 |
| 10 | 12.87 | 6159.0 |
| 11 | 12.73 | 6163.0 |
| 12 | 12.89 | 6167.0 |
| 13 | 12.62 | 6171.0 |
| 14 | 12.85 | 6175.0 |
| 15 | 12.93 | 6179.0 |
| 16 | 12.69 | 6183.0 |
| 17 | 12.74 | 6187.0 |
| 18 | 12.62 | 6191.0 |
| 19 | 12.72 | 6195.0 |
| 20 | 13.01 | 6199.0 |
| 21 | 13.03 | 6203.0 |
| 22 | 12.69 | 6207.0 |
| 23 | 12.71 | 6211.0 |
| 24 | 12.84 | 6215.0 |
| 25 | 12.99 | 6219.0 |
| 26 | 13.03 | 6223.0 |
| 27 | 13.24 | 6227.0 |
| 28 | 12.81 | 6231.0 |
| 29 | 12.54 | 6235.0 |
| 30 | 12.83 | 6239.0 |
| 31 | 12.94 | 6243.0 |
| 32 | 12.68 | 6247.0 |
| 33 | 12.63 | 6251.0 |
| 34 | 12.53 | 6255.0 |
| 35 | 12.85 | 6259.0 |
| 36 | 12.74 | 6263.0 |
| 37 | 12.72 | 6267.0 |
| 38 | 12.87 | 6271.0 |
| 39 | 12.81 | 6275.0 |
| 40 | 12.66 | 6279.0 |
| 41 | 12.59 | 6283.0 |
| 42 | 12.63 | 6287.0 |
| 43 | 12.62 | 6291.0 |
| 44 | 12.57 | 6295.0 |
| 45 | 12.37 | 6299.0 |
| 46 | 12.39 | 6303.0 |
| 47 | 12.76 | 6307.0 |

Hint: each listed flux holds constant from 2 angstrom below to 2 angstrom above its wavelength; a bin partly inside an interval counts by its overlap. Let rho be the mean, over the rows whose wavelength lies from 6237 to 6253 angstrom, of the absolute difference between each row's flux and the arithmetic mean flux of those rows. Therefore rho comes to 0.115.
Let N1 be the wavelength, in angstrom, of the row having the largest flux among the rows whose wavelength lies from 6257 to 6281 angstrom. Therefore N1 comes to 6271.0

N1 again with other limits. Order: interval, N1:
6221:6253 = 6227.0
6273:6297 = 6275.0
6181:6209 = 6203.0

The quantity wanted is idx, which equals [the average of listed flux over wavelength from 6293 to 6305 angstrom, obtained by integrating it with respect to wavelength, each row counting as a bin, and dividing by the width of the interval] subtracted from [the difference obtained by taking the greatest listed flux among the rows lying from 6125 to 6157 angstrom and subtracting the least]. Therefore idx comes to -11.8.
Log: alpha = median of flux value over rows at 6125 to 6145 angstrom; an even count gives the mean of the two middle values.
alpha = 12.81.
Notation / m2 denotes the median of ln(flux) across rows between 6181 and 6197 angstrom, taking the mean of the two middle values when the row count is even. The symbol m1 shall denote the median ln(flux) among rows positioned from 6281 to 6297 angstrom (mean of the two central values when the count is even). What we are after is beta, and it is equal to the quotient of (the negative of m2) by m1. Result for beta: -1.00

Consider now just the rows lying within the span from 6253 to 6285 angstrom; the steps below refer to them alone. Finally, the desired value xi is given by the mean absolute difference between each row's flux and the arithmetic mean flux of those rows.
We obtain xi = 0.10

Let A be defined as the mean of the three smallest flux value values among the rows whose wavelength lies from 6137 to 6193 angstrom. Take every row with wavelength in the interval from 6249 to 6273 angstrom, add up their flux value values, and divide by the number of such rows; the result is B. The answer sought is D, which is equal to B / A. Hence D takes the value 1.01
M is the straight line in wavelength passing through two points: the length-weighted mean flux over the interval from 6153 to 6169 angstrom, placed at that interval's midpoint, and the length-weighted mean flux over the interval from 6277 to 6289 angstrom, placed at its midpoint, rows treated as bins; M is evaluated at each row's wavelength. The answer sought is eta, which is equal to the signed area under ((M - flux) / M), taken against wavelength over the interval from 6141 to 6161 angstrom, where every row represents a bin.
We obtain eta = -0.09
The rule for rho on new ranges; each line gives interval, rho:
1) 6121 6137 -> 0.165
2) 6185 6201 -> 0.119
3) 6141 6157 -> 0.170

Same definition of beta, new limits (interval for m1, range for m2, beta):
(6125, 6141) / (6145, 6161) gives -1.01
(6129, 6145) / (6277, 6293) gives -1.00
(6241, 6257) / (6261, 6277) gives -1.00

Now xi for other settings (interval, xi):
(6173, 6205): 0.13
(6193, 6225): 0.14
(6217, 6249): 0.17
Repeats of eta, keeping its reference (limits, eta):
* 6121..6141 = 0.14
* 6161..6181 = 0.19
